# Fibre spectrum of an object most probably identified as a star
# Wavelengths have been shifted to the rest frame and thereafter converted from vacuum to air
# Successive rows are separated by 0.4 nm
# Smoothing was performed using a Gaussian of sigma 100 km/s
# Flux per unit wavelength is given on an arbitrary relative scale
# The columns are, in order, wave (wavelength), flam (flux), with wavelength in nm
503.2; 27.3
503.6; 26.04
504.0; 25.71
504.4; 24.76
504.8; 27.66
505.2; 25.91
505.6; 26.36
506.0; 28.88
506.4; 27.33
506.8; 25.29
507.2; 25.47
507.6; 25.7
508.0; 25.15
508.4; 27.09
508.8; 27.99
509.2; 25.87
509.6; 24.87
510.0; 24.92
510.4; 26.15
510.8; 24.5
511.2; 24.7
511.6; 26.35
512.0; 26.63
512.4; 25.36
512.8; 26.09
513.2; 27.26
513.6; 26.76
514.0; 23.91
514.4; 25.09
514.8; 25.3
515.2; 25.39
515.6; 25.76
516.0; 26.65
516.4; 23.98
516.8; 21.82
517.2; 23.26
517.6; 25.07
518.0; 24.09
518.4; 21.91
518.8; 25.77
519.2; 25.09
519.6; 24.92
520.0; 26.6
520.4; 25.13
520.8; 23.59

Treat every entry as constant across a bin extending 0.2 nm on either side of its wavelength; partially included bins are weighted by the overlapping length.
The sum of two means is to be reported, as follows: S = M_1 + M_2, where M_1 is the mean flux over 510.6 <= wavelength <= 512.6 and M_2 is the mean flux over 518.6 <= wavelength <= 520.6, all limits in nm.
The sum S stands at 51.0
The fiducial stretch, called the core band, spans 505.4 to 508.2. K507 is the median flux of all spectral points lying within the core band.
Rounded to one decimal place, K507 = 25.7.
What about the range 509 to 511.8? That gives 24.9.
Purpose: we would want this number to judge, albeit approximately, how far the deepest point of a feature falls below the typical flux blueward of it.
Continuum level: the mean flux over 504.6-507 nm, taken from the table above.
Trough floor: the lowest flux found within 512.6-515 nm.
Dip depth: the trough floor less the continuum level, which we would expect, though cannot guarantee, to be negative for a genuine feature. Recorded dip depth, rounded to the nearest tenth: -3.0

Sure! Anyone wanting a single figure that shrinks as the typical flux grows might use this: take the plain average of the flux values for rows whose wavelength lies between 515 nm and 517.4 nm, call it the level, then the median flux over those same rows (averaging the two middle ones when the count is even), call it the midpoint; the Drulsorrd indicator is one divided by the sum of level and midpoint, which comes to 0.0203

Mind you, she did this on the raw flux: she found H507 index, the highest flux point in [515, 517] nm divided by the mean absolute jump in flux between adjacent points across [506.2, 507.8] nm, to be 33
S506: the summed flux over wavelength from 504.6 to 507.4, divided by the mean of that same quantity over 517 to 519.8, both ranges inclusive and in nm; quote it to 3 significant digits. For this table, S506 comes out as 7.69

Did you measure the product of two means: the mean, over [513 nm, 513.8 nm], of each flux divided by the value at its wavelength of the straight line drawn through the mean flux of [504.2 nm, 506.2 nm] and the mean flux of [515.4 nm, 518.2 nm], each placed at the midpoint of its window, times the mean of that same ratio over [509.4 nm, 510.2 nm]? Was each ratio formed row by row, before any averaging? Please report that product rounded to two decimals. 1.04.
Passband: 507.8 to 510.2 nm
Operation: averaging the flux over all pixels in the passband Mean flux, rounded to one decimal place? 26.0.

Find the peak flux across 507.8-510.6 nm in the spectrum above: 27.99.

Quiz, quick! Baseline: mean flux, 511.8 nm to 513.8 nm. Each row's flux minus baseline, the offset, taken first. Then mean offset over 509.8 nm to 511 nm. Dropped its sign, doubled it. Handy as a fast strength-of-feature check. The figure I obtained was 2.5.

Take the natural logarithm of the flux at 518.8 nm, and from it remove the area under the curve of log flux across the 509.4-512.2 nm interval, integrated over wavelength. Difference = -5.81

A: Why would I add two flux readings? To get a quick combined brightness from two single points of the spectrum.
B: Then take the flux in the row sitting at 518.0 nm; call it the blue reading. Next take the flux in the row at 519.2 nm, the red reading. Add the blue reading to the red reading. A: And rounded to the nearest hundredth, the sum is 49.18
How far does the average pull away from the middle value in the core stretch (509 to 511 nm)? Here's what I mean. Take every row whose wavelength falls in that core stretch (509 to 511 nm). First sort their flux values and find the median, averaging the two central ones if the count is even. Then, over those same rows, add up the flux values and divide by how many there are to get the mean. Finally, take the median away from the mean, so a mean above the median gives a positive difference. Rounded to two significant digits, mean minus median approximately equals 0.34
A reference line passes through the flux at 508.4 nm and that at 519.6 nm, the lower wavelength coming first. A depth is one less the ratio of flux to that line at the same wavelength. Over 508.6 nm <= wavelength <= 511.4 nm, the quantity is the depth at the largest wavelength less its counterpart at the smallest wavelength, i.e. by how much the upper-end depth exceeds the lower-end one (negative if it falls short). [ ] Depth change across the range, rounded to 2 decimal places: 0.11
